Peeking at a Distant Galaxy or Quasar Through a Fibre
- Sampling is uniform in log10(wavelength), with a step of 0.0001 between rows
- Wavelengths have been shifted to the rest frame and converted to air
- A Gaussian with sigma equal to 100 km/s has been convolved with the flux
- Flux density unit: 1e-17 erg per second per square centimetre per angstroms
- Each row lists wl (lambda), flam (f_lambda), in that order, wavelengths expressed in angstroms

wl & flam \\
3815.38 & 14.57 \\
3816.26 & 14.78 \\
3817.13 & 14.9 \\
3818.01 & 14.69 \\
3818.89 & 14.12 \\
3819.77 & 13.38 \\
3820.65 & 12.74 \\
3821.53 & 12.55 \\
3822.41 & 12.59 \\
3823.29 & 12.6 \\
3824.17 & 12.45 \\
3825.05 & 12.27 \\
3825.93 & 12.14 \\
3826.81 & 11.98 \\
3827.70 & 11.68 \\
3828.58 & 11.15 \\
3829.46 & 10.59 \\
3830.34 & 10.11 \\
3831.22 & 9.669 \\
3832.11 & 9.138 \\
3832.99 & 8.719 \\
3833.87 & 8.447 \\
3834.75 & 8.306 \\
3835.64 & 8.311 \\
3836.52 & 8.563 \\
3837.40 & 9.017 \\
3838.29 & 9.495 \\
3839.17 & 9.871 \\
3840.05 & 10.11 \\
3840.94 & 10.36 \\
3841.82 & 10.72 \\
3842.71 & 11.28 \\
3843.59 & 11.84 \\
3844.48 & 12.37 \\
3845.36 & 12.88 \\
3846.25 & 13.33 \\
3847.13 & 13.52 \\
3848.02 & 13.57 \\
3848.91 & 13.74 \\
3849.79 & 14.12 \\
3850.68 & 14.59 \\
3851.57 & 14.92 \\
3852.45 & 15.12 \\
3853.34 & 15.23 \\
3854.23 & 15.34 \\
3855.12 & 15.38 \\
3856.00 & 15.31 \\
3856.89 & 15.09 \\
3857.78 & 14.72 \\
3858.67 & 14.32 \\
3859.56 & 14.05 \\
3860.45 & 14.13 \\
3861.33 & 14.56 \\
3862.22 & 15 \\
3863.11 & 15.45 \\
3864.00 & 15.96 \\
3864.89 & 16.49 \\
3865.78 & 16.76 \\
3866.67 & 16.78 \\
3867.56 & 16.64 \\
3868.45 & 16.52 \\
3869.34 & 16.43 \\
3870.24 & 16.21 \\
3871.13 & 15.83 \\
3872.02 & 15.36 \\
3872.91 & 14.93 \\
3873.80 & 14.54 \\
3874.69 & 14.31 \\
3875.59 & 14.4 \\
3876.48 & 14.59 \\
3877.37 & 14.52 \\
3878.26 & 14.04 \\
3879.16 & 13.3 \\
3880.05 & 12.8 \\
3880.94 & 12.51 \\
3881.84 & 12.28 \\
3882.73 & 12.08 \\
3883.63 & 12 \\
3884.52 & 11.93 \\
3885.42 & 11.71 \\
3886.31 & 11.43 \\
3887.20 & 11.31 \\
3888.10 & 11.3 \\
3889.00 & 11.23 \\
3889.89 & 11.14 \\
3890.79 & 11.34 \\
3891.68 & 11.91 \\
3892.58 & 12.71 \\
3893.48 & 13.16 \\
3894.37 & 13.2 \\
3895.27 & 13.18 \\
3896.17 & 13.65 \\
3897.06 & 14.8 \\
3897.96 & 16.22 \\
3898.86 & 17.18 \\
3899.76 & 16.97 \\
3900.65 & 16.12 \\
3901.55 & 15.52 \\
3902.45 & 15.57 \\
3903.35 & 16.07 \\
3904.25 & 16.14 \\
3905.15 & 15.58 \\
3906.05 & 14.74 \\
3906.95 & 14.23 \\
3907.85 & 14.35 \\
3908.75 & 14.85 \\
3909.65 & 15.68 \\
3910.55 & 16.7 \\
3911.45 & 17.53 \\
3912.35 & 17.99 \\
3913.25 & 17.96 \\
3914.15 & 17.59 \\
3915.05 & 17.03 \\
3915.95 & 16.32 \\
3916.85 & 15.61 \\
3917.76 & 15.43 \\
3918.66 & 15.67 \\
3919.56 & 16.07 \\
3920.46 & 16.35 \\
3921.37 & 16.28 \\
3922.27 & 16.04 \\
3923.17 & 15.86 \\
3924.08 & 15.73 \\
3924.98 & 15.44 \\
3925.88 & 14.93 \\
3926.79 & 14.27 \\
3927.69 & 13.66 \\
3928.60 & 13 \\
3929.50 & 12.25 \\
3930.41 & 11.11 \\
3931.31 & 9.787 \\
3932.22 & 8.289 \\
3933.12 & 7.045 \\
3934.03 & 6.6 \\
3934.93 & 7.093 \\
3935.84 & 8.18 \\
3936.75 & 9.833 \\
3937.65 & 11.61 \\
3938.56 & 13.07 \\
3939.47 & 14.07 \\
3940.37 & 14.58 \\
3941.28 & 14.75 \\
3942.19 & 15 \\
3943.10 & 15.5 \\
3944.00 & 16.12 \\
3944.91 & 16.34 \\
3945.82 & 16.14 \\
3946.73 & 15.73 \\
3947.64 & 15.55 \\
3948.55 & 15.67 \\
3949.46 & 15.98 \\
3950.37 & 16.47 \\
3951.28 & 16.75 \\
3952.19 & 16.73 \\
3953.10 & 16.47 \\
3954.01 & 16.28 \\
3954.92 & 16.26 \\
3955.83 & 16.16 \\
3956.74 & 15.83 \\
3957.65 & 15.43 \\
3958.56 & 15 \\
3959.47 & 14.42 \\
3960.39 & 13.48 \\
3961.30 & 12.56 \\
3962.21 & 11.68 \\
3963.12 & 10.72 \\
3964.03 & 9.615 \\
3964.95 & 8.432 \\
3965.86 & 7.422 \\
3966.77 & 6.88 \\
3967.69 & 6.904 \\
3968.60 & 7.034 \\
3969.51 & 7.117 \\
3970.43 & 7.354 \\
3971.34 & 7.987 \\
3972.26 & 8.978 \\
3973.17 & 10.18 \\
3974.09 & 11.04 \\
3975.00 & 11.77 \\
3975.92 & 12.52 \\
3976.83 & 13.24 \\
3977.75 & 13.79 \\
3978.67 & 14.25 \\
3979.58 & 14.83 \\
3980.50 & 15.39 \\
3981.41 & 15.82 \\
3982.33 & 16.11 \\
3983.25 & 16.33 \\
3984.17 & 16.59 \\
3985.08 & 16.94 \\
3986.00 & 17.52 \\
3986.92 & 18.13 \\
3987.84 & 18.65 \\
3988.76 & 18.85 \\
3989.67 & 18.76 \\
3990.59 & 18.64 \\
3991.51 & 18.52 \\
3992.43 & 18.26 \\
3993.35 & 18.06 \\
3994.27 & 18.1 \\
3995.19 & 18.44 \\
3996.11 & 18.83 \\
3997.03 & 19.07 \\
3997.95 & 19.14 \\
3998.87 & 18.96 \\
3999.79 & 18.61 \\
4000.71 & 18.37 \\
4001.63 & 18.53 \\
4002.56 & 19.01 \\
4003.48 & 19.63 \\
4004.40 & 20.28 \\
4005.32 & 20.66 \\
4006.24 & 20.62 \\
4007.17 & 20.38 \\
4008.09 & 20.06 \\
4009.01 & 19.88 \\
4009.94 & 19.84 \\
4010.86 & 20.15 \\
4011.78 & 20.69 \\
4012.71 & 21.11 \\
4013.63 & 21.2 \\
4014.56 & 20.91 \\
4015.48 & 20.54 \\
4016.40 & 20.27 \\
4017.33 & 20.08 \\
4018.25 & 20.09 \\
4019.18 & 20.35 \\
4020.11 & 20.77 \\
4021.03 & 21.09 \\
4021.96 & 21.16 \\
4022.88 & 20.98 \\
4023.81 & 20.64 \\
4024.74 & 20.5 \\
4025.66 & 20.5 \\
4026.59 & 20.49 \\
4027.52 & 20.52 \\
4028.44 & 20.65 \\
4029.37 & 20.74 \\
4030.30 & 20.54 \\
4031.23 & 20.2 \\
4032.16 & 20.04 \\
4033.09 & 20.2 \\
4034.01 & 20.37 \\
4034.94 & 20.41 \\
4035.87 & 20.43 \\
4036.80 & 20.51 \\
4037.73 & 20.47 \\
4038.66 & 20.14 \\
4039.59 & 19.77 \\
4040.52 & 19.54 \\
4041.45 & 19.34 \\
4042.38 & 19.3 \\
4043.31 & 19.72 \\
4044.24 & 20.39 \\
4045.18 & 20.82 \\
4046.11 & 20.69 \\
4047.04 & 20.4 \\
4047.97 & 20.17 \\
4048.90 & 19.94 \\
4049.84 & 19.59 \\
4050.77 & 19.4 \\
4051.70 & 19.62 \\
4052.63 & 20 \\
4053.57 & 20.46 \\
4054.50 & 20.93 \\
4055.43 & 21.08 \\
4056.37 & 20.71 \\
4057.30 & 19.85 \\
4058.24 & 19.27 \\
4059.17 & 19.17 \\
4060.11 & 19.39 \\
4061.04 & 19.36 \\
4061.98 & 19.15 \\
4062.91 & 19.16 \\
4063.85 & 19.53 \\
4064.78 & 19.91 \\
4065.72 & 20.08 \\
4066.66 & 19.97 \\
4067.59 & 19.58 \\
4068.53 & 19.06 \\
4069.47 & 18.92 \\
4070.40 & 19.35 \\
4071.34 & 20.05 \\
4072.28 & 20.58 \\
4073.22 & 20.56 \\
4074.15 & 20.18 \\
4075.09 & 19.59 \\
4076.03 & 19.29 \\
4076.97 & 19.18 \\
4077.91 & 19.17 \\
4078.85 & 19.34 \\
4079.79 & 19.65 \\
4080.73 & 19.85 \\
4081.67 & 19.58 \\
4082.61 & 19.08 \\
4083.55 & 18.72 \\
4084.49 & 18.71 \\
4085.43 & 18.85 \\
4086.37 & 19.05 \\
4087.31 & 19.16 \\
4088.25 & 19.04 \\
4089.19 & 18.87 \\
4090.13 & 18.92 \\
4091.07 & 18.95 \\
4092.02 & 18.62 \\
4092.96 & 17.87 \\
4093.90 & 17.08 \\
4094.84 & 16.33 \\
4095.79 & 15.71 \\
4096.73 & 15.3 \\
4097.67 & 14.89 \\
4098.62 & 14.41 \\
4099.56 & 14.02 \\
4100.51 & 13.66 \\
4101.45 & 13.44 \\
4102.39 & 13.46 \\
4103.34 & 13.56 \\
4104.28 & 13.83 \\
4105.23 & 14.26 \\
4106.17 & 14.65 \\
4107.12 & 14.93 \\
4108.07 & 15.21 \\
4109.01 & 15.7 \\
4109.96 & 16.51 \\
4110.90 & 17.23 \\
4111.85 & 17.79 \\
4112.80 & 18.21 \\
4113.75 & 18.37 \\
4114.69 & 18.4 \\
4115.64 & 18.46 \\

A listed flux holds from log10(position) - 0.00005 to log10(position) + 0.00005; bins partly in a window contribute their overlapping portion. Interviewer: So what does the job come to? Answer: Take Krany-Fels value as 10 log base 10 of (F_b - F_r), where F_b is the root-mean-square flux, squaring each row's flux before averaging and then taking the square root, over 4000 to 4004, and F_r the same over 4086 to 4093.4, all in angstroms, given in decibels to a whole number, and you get -11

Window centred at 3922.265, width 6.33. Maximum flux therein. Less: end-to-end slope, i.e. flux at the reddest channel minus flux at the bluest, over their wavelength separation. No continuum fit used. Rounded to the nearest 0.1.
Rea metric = 16.5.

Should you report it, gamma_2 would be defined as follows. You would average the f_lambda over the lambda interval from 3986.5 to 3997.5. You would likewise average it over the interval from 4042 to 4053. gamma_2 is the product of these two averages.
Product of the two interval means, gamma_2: 371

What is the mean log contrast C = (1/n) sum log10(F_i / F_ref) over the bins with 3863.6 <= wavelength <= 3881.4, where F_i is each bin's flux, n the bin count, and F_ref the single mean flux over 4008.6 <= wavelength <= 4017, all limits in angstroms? -0.13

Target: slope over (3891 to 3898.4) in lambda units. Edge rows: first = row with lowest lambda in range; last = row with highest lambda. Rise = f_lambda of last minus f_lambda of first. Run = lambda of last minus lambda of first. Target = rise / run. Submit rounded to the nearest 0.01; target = 0.69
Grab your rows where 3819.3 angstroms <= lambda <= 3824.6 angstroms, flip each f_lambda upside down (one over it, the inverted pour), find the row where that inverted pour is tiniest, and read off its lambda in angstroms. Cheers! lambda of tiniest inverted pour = 3819.77 angstroms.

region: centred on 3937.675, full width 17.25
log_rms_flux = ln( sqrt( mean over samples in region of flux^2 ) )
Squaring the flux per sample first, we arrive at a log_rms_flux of 2.52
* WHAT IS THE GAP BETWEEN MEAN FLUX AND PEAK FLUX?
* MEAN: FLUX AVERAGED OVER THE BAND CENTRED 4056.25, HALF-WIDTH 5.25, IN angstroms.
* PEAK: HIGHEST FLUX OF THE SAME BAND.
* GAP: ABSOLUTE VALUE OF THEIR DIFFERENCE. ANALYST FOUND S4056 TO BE 1.1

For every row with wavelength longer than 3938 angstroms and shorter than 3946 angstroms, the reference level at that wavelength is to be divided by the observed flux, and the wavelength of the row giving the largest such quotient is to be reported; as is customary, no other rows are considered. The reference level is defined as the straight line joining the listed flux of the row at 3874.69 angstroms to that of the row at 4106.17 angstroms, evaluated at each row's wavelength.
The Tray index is 3938.56 angstroms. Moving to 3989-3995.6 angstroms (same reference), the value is 3993.35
